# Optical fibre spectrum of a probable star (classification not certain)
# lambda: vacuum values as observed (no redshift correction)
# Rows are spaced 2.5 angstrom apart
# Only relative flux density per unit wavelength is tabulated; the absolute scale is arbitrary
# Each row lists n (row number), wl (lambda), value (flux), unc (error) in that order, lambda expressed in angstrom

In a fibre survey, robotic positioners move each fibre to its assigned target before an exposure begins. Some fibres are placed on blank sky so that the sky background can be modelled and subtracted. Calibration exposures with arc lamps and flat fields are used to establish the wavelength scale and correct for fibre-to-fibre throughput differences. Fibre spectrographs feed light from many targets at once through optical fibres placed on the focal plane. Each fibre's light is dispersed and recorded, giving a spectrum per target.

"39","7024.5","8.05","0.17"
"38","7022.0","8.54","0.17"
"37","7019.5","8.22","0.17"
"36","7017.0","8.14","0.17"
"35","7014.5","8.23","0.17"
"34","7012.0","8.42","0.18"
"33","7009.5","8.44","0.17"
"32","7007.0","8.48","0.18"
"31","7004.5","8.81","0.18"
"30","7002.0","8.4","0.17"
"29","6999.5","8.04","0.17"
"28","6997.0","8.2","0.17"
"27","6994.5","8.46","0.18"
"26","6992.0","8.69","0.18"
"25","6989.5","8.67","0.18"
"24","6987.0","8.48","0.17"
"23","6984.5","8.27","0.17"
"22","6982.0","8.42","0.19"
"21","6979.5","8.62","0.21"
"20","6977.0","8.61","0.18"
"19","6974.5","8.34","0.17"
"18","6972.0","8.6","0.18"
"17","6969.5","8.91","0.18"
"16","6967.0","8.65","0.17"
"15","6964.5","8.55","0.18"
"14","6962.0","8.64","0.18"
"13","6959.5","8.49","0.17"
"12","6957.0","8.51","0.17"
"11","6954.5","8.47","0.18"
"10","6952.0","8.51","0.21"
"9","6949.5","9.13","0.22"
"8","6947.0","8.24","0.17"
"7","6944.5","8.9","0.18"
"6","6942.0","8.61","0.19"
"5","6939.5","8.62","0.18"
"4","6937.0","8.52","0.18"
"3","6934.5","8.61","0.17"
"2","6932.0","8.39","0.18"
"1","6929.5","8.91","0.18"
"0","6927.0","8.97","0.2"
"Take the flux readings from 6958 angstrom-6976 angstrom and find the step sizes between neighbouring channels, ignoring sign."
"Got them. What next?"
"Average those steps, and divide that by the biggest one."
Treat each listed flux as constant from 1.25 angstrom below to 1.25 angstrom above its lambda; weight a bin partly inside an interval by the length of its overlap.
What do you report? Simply 0.63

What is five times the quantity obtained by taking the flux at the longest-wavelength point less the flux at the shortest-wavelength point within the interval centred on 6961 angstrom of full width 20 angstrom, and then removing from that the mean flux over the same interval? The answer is -41.0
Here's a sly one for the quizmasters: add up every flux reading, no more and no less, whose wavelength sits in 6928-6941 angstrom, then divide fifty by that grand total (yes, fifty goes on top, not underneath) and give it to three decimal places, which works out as 1.161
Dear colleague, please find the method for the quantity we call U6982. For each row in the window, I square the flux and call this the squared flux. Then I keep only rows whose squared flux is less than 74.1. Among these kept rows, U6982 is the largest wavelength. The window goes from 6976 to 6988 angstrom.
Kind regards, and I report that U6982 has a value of 6987.0 angstrom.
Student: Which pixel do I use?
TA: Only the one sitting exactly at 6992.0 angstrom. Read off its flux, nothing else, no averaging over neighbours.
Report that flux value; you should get 8.69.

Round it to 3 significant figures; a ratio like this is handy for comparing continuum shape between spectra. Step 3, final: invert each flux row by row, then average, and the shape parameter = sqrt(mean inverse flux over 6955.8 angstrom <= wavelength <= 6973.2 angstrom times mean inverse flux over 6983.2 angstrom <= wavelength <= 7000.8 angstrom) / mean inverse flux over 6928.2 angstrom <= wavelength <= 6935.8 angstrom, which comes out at 1.01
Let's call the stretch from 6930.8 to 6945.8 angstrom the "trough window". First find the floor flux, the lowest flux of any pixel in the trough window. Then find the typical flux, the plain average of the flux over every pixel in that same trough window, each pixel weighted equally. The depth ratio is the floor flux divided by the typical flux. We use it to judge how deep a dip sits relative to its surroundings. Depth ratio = 0.975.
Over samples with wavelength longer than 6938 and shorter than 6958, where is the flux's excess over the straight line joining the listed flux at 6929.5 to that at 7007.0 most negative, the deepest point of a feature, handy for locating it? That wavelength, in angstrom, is 6947.0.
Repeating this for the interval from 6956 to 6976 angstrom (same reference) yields 6974.5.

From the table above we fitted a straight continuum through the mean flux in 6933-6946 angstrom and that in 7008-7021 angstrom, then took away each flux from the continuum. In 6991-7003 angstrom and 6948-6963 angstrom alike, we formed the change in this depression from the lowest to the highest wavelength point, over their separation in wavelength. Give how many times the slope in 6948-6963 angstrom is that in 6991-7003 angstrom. 1.4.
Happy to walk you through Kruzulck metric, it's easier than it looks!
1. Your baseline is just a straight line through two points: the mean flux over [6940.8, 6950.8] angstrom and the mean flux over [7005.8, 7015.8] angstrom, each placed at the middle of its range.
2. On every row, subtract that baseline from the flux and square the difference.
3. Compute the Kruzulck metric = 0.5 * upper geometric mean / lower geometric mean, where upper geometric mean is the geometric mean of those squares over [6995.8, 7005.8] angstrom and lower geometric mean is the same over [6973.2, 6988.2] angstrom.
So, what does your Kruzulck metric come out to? 2.1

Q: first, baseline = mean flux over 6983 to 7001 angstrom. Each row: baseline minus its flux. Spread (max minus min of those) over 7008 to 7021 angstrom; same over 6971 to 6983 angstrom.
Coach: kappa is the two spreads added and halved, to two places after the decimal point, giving 0.29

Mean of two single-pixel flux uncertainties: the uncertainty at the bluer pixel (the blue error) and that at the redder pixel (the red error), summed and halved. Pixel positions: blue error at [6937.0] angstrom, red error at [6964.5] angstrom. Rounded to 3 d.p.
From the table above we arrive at 0.180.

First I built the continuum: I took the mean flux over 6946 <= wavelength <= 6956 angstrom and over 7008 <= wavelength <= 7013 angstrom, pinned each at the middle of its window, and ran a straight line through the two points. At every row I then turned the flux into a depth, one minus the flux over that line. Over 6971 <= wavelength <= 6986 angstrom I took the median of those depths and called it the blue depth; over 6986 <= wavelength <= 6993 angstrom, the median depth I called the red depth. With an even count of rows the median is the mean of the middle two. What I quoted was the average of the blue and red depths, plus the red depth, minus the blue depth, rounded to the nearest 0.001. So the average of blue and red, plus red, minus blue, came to -0.033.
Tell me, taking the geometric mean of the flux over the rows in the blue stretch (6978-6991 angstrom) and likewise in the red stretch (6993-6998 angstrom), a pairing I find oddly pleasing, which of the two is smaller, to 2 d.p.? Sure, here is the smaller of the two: 8.33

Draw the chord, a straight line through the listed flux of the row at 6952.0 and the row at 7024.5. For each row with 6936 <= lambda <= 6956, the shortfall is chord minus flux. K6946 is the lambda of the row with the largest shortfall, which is 6947.0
